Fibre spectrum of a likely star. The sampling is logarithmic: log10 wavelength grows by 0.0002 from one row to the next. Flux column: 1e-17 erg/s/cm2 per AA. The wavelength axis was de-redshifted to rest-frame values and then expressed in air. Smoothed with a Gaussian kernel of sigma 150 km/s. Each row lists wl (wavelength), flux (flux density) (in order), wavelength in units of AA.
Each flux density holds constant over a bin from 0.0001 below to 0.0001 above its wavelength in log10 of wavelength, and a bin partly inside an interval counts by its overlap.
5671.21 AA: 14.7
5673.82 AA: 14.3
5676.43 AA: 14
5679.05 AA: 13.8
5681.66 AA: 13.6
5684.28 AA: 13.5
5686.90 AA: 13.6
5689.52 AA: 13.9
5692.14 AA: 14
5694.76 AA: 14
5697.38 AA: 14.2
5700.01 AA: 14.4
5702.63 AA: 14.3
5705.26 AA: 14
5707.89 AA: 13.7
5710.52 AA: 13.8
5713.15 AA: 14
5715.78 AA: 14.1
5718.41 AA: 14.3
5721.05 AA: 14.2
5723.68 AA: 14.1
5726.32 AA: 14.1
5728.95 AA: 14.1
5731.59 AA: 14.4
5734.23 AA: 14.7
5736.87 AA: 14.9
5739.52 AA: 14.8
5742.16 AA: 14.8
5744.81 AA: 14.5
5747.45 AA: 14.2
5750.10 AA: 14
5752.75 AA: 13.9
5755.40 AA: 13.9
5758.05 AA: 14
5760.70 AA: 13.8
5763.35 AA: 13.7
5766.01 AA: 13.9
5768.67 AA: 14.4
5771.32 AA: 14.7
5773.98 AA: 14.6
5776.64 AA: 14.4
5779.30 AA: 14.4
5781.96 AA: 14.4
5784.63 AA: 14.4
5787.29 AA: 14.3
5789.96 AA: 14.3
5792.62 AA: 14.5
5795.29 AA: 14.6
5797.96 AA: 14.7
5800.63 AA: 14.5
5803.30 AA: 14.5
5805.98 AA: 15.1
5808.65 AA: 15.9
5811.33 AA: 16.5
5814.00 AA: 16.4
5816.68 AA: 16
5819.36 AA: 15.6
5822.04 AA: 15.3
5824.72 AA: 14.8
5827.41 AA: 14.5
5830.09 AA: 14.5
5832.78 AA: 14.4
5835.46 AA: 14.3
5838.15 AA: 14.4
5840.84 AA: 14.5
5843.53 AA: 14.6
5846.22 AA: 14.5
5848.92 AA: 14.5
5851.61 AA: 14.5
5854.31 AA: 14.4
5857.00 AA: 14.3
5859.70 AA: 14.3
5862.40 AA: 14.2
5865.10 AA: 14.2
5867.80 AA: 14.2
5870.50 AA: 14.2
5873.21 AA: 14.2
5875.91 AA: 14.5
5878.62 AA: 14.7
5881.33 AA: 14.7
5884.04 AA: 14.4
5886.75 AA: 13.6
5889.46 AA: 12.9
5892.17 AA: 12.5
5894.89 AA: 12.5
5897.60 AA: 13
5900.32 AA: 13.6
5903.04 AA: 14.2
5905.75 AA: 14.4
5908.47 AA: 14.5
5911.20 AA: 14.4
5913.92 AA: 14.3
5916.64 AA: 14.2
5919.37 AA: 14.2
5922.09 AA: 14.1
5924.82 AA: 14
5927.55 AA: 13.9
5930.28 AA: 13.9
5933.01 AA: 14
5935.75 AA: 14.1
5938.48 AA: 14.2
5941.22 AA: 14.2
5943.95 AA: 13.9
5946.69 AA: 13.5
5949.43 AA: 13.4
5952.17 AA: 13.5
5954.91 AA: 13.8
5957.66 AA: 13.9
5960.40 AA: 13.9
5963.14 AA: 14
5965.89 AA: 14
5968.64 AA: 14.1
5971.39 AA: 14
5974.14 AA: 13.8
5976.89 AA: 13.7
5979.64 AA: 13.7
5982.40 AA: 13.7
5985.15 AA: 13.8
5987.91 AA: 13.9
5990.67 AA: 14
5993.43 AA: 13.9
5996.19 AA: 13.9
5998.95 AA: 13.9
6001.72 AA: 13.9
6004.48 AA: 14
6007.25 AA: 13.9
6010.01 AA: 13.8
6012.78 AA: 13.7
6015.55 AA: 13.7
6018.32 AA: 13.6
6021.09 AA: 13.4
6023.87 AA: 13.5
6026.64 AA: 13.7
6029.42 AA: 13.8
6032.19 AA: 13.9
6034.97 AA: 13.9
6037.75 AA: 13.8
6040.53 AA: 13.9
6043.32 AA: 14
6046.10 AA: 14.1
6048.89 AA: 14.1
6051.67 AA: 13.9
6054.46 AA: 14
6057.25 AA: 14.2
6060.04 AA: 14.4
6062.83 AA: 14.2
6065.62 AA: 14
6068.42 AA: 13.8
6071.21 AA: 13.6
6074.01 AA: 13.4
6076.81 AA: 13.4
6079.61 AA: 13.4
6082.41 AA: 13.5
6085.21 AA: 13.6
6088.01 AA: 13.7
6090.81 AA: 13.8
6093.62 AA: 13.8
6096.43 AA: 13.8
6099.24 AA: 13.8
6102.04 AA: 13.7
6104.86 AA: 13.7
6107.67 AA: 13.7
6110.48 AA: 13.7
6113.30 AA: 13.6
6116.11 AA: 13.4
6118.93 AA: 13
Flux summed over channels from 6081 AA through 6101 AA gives 96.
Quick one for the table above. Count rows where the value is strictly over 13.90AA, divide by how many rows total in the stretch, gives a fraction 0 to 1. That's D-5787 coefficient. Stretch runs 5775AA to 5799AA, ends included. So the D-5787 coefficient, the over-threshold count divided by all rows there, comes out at 1.00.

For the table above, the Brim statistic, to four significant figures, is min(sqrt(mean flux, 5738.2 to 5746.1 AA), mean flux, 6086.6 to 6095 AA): 3.834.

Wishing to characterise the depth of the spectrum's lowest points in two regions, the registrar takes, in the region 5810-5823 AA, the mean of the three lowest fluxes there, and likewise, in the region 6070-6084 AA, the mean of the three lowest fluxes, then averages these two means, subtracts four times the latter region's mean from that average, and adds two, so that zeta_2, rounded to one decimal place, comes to -37.1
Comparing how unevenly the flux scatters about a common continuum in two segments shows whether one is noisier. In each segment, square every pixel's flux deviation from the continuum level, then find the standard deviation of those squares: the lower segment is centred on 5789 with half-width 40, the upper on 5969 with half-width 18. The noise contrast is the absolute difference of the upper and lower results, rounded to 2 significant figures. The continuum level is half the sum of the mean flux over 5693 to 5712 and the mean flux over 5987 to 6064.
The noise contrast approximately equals 1.7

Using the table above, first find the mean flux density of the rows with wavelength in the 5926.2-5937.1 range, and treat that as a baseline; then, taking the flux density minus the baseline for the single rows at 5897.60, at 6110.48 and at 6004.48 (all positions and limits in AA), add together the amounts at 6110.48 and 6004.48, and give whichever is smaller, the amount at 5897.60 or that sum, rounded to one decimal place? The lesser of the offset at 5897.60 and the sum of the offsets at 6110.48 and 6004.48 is -1.0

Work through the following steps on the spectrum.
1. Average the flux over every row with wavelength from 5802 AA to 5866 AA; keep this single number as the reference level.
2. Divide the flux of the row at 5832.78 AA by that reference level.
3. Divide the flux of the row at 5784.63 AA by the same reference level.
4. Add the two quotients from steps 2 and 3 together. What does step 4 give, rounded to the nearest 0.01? 1.94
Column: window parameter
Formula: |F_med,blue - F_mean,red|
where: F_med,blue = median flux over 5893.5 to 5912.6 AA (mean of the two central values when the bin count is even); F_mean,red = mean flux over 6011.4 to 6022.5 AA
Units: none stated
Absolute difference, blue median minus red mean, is 0.60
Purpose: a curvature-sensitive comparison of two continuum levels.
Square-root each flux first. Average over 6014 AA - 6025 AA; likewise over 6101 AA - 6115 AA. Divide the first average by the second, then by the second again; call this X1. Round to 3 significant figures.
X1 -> 0.269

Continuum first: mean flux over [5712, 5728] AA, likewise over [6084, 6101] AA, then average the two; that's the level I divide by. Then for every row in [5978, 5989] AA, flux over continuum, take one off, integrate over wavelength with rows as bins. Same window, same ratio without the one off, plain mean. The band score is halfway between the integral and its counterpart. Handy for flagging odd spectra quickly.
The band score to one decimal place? 0.4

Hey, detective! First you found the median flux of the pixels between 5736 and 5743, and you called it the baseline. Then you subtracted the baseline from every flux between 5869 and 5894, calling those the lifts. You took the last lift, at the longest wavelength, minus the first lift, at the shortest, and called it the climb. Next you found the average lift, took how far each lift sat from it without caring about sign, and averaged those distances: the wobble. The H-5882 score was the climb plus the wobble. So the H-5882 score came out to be -1.1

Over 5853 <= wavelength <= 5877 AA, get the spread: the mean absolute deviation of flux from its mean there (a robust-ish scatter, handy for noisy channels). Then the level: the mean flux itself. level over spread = 165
